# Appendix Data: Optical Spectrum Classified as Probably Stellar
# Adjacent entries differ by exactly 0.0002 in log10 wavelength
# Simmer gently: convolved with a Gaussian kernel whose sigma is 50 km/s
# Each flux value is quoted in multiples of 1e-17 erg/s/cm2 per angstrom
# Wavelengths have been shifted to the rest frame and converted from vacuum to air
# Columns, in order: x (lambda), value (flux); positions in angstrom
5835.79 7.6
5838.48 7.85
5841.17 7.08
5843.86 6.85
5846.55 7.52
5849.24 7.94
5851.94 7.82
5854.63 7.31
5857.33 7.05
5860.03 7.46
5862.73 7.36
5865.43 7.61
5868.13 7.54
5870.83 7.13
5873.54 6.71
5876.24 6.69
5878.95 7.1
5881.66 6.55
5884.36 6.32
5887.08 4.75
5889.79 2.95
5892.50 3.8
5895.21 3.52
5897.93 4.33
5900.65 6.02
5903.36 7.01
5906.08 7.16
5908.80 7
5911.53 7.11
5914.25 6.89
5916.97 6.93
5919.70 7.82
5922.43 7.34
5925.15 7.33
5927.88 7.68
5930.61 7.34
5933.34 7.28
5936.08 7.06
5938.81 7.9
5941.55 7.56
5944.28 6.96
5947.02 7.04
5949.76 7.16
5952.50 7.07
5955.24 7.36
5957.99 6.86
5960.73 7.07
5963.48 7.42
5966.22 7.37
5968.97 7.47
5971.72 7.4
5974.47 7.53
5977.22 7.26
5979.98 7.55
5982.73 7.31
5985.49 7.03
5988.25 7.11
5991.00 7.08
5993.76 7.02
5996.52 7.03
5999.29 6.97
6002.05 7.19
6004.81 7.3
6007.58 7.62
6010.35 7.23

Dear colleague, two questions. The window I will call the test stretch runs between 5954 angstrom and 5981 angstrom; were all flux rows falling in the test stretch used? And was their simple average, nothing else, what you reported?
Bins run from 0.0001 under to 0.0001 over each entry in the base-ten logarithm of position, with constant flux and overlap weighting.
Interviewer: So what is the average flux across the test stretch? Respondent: 7.3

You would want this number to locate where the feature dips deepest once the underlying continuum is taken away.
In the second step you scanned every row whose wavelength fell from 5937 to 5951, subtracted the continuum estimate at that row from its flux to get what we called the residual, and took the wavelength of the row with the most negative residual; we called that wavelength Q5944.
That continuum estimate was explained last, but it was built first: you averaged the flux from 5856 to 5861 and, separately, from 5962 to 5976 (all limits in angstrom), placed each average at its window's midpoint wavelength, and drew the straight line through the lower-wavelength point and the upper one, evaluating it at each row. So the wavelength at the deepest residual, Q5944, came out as 5944.28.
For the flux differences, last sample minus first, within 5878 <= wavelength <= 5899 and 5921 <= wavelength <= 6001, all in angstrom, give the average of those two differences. -1.6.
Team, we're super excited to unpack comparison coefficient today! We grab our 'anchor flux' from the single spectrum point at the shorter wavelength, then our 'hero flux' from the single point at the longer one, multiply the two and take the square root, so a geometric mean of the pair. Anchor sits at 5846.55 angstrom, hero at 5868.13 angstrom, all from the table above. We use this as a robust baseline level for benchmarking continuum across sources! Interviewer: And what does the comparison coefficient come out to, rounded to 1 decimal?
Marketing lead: 7.5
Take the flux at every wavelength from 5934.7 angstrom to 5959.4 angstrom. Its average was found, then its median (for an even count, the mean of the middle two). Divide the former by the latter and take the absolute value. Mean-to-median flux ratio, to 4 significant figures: 1.021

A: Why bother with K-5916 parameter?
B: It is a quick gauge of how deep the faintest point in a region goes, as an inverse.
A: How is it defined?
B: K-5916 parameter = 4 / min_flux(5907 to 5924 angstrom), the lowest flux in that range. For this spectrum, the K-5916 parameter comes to 0.581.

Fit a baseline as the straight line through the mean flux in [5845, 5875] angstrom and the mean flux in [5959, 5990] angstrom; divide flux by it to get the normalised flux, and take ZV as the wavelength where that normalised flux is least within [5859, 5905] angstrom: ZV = 5889.79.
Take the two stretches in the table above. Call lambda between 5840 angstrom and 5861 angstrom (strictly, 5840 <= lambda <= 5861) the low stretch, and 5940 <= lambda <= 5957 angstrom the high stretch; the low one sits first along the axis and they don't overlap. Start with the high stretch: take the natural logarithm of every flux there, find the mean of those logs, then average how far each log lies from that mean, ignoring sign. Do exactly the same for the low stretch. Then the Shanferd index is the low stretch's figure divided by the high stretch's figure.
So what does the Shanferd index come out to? 1.7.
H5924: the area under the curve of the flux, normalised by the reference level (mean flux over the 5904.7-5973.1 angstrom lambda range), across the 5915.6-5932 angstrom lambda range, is 17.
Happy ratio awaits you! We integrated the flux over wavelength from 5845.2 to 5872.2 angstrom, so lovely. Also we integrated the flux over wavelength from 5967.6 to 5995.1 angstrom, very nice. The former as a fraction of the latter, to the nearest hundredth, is 1.01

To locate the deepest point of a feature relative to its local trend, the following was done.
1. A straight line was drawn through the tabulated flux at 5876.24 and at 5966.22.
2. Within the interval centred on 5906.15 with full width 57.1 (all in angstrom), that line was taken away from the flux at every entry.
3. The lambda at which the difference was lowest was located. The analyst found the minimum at 5889.79 angstrom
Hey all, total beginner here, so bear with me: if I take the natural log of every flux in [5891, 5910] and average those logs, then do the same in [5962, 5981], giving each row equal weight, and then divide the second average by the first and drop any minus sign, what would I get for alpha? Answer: 1.20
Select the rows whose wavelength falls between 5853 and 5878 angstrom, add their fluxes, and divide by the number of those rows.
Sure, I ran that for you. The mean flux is 7.21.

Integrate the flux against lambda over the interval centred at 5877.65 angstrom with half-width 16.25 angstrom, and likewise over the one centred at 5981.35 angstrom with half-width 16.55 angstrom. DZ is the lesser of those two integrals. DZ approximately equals 202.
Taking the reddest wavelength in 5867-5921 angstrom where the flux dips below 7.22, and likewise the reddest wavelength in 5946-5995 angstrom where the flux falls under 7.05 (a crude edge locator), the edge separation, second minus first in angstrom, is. 76.8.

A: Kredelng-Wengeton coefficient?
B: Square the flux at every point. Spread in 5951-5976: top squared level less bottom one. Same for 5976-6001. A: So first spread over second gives 1.14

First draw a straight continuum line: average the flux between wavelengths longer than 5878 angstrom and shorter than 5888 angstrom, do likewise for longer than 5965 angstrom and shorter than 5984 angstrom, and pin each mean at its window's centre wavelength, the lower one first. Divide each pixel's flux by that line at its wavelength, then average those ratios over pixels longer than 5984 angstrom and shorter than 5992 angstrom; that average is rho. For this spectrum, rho 0.93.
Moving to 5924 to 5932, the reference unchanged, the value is 1.10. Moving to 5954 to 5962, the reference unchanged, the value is 0.99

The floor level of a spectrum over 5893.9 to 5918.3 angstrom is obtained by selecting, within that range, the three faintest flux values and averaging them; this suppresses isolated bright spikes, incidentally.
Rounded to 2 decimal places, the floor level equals 4.62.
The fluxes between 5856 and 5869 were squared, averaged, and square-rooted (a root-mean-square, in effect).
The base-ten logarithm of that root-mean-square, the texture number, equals 0.870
